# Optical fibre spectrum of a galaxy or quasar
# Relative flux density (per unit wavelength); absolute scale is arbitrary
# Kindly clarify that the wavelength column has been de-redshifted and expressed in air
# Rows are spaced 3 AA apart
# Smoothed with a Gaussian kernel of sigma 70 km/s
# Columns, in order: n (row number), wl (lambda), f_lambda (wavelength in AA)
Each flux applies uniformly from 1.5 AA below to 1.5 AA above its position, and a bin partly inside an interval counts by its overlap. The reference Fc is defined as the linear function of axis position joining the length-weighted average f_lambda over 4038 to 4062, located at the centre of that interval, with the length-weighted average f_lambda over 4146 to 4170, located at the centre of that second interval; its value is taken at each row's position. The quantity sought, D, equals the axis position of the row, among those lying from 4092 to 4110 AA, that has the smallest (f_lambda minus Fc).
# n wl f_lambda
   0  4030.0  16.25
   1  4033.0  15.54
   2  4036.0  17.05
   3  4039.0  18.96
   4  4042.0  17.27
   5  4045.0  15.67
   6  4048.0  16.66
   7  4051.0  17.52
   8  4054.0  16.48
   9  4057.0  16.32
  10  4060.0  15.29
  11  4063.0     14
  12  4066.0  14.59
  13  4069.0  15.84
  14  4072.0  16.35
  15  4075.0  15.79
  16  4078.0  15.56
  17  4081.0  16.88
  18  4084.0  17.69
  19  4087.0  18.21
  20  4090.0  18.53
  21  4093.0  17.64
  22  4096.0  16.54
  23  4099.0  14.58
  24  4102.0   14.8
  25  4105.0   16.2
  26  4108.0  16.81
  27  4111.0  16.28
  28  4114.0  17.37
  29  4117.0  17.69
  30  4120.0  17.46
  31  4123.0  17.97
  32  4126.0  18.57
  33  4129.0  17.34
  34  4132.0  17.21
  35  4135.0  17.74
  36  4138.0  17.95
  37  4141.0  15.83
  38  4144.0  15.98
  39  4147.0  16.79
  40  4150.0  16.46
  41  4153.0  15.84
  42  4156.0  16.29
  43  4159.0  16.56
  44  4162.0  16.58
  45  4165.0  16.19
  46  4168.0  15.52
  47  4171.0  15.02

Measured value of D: 4099.0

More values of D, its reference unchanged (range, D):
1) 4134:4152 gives 4141.0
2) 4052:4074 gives 4063.0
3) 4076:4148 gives 4099.0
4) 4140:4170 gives 4168.0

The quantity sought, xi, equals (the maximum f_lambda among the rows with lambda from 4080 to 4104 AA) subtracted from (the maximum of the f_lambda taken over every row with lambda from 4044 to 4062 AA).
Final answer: -1.0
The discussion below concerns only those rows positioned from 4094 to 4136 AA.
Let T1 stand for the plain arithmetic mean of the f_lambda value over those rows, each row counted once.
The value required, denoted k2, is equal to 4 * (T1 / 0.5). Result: 135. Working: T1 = 16.9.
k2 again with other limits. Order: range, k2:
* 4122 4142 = 140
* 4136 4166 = 132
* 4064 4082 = 127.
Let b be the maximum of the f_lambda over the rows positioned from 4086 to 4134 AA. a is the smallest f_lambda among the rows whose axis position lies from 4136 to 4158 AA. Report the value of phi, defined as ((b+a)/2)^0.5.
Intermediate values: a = 15.83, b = 18.57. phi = 4.15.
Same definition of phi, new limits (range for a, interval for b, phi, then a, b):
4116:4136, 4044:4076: 4.17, 17.21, 17.52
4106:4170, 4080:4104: 4.13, 15.52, 18.53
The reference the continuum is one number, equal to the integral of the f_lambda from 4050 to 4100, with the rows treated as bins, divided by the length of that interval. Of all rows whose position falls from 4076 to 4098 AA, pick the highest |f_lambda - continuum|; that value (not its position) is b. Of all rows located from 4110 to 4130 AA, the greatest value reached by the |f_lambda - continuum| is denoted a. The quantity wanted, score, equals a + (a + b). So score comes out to 6.6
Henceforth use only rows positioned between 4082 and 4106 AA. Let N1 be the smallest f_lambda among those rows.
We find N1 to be 14.58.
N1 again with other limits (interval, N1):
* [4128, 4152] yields 15.83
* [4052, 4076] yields 14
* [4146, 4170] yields 15.52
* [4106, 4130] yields 16.28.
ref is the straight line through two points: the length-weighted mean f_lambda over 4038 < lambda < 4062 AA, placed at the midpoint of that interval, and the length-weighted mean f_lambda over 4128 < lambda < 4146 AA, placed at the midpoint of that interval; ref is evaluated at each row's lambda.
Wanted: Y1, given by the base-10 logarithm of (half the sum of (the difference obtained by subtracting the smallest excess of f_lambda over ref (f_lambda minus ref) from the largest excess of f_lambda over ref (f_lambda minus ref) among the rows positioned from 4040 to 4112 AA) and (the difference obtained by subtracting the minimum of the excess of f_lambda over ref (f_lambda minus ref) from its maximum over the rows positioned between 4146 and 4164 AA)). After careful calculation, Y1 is 0.43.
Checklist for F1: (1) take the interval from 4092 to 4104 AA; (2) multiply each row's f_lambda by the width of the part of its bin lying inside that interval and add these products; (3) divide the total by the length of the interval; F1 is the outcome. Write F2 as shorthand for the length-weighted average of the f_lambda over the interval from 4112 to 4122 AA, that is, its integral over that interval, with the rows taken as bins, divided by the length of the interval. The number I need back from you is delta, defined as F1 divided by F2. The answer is 0.91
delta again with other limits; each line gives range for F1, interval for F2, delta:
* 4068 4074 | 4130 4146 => 0.95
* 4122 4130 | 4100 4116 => 1.11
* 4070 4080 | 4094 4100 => 1.01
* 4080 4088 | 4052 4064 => 1.12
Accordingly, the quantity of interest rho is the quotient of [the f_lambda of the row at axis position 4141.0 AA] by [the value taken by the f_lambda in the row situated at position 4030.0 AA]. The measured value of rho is 0.97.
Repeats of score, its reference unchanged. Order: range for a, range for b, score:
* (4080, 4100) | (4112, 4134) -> 6.6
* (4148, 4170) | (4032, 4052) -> 4.3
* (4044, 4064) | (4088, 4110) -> 6.9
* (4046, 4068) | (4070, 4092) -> 6.9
